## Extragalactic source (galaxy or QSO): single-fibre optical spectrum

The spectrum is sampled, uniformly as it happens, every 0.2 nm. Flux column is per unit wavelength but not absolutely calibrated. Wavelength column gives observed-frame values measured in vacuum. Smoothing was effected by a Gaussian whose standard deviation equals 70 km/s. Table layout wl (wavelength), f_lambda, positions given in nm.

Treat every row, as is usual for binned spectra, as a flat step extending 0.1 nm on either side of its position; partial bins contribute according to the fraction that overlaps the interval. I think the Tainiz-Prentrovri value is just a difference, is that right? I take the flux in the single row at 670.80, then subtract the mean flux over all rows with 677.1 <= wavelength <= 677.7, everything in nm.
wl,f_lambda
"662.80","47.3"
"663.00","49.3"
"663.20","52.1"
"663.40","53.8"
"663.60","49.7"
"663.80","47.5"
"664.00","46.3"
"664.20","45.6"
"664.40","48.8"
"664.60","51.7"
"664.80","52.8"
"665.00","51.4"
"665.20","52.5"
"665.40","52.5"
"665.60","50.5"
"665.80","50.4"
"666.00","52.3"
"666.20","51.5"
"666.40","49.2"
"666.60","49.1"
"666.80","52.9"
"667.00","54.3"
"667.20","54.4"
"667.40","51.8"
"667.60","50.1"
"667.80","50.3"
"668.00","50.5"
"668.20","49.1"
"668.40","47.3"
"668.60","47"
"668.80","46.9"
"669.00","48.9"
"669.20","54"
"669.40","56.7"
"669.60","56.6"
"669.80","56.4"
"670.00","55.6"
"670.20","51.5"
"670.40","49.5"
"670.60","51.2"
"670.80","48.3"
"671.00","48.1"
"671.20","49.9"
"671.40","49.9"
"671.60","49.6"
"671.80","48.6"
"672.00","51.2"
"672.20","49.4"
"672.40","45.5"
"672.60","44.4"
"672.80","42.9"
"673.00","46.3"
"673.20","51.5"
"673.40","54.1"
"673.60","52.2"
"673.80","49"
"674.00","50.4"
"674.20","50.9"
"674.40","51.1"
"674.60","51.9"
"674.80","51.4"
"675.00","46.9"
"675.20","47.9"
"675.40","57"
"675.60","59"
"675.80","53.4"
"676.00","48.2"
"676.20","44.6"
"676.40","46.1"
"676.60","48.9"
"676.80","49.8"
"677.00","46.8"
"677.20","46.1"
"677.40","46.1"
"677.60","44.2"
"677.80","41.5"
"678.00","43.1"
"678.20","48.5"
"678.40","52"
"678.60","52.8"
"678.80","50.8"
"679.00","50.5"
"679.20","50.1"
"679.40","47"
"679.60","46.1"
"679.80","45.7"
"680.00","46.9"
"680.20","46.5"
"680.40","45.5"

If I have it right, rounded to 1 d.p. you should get 2.8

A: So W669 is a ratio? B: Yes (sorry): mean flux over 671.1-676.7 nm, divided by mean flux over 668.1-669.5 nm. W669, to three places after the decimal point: 0.995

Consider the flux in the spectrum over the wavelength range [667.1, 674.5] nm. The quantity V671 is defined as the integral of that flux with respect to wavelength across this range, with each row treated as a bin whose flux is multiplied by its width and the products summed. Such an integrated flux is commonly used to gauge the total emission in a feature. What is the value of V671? 372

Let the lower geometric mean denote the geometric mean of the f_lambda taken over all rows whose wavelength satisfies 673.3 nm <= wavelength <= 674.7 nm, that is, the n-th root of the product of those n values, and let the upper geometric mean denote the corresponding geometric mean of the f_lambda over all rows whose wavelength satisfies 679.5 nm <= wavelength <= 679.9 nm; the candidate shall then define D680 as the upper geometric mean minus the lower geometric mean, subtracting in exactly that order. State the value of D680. -5.5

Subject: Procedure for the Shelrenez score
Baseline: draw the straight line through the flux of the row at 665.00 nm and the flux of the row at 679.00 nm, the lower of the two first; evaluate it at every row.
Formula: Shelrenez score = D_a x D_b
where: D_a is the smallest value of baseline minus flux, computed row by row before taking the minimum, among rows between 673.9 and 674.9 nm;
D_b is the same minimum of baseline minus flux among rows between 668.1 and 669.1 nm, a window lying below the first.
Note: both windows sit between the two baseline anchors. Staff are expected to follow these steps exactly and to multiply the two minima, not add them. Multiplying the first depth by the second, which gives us -2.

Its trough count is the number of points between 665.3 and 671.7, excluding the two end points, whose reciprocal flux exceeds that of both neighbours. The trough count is 6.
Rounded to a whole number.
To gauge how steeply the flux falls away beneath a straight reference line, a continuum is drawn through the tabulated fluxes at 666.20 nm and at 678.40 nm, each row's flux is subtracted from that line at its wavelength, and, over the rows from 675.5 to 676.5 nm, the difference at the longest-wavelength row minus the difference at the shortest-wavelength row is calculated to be 13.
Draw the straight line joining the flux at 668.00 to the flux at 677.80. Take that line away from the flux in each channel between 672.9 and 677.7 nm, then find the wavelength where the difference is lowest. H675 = 673.00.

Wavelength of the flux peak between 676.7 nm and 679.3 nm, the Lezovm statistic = 678.60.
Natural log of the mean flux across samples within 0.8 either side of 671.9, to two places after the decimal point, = 3.88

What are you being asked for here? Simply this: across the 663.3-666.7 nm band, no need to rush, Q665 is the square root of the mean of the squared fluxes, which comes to 50.4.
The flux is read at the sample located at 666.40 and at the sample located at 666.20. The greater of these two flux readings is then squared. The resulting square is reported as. 2652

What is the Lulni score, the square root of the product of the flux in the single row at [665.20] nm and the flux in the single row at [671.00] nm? 50.3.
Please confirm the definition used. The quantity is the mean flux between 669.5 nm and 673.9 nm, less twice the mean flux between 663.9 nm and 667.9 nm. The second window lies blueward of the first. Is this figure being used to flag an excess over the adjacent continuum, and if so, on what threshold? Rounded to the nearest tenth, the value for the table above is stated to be -51.8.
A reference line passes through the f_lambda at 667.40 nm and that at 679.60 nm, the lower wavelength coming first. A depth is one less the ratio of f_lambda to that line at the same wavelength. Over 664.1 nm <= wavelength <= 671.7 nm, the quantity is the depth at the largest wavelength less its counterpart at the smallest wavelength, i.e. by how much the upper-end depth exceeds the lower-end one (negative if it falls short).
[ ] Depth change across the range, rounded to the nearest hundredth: -0.14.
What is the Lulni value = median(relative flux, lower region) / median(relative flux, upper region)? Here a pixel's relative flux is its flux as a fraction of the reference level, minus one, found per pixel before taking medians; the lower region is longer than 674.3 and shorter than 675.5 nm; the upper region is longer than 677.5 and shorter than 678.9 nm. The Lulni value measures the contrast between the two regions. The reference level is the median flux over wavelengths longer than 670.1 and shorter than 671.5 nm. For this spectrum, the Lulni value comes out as -1.0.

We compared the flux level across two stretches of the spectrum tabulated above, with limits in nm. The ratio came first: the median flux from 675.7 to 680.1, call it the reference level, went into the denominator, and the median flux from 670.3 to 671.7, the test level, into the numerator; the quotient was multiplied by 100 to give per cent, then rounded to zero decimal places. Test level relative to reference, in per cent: 106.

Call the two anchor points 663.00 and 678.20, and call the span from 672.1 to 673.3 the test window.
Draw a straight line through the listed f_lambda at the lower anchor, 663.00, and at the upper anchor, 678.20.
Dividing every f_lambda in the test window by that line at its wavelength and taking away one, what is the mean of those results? -0.04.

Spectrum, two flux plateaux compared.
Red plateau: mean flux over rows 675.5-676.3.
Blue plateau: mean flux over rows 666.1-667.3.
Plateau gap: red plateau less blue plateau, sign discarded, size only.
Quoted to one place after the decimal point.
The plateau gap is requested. 0.6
